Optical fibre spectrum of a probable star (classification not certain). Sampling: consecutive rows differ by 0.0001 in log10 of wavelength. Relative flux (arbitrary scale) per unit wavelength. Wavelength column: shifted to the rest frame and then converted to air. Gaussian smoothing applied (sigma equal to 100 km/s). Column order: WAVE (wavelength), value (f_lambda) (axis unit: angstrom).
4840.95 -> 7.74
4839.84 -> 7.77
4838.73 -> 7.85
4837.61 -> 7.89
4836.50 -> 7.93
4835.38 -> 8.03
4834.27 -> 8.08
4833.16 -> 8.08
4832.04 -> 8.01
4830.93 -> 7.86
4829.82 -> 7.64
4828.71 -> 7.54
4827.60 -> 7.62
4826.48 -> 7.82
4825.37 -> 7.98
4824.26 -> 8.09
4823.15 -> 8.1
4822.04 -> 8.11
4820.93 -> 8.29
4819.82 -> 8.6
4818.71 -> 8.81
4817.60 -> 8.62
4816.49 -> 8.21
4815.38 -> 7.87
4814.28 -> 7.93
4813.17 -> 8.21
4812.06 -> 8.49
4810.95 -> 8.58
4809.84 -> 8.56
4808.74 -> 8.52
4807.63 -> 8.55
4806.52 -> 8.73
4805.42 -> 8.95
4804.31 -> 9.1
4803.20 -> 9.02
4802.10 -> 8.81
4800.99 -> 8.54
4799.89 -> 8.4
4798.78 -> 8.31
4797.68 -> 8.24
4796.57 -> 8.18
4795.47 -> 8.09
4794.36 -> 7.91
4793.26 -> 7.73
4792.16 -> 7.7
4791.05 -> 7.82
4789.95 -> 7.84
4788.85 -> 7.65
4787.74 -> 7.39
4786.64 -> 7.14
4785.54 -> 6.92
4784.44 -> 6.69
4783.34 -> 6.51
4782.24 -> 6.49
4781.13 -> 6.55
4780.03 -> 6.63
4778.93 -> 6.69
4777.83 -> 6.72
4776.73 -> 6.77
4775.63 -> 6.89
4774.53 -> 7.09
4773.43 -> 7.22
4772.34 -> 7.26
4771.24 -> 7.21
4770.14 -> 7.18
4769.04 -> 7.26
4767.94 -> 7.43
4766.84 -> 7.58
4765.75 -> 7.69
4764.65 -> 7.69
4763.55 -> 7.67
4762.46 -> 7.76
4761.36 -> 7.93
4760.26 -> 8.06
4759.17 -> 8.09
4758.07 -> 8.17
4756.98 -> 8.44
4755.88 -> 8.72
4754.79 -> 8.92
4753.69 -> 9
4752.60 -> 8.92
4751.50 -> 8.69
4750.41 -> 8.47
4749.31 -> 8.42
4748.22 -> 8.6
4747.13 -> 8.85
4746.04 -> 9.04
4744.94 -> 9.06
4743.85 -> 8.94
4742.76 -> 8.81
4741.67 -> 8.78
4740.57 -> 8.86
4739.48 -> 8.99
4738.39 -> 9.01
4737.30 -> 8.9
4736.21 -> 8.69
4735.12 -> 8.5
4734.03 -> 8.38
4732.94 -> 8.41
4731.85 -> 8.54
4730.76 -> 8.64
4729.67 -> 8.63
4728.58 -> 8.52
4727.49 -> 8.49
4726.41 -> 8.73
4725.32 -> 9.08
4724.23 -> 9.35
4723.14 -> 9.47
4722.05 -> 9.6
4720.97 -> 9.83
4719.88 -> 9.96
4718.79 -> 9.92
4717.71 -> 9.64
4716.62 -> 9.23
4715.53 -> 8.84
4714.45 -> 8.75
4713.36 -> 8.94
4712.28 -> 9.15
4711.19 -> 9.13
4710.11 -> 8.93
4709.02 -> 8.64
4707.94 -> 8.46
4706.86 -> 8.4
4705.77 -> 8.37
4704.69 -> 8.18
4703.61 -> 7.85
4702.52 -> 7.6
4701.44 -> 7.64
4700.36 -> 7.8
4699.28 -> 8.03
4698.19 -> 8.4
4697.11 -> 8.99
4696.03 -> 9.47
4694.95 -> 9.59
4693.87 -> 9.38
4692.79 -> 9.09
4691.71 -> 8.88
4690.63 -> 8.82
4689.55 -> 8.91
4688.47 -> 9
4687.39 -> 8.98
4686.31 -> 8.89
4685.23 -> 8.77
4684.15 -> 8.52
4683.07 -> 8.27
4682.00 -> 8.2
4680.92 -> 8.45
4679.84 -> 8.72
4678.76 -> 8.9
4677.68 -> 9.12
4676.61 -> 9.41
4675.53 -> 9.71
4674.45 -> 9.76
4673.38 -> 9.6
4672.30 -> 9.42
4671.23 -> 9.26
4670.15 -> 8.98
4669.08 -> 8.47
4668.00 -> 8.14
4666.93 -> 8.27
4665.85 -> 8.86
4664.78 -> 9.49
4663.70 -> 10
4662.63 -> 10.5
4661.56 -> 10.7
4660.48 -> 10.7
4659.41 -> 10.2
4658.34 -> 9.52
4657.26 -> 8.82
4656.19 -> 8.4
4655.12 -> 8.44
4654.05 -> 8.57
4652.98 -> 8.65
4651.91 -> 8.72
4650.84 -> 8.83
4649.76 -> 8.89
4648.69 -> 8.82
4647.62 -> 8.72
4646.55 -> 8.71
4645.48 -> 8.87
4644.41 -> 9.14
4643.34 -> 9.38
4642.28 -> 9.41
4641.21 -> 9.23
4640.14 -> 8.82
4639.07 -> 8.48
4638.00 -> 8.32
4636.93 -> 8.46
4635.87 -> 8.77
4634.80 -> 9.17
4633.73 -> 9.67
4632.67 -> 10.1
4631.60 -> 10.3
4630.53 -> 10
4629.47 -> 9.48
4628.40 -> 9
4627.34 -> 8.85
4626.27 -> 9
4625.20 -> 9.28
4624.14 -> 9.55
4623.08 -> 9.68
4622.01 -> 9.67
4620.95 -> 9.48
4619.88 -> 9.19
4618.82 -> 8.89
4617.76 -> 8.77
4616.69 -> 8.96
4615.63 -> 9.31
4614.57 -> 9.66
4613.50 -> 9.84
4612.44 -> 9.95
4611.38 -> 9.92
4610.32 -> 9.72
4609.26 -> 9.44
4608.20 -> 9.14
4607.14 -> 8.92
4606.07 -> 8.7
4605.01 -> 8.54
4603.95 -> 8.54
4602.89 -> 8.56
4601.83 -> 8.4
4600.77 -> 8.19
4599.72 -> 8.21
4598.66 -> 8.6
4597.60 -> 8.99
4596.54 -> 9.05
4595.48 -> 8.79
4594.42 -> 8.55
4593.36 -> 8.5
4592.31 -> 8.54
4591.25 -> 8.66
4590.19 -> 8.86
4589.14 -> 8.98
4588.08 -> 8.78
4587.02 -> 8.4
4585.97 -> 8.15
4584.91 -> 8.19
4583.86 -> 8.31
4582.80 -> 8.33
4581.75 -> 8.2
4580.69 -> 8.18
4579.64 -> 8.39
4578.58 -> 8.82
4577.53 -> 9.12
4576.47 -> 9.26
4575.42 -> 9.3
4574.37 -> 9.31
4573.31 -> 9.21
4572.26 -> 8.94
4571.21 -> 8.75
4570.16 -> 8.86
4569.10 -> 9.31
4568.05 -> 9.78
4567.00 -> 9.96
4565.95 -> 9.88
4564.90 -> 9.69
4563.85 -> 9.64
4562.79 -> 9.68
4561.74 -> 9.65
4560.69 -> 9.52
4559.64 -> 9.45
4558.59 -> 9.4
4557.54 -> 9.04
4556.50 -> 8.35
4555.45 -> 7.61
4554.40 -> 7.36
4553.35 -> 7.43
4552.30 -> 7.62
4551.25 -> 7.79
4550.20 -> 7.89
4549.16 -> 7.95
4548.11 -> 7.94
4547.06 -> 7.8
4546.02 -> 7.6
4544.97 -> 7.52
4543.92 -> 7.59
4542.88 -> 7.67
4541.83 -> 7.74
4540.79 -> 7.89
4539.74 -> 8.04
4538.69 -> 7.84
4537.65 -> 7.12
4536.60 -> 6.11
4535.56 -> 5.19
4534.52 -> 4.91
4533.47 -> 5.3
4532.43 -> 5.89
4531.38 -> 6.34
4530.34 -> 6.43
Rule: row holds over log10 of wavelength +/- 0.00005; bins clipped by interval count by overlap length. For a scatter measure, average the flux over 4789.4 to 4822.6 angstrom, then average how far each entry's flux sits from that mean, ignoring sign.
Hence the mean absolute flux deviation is 0.33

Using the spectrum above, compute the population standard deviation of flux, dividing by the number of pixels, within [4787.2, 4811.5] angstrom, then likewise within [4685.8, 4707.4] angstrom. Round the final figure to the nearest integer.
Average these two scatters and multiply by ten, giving 5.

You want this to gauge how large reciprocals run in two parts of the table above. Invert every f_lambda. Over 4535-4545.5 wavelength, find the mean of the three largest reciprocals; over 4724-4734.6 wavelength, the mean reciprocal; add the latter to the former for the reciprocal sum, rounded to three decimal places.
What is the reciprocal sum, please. 0.281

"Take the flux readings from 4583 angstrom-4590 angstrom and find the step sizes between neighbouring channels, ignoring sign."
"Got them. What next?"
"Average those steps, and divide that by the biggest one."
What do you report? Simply 0.52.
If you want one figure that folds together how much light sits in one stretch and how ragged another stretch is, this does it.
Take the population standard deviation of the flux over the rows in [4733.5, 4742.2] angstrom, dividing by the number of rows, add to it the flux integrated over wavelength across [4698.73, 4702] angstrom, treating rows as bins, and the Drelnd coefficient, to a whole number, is 26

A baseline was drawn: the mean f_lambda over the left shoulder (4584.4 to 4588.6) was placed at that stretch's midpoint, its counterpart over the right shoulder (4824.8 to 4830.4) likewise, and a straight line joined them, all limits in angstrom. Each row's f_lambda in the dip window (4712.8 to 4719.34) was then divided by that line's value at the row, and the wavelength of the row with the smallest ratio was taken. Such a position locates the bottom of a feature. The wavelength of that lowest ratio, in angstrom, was 4714.45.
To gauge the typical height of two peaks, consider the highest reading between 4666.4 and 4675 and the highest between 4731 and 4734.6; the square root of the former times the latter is 9.1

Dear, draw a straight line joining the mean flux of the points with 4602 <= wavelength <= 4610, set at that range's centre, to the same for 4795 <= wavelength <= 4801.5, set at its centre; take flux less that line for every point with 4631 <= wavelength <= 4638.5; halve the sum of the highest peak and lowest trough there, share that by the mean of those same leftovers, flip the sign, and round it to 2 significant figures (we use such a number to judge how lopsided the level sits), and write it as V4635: -1.1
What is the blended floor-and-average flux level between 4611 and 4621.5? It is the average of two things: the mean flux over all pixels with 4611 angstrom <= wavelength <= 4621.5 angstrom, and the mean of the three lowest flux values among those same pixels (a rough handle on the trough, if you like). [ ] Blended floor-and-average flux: 9.1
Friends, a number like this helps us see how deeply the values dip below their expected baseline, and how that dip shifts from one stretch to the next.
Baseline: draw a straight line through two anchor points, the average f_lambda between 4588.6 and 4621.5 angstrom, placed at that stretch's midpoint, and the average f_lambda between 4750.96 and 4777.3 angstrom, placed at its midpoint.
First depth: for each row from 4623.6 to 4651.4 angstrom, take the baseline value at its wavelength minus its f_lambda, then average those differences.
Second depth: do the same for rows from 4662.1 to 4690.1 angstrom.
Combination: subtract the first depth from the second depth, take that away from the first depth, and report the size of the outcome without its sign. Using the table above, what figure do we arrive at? 0.22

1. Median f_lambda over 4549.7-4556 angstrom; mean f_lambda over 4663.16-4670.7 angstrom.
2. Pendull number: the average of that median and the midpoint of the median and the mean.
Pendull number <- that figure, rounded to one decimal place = 7.9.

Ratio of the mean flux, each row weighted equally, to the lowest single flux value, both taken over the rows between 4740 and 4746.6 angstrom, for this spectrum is 1.015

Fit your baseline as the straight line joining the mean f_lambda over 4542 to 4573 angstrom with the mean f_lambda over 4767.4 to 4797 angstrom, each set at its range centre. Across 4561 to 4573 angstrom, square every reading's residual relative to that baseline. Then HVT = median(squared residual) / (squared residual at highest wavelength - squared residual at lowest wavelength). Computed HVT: -1.2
